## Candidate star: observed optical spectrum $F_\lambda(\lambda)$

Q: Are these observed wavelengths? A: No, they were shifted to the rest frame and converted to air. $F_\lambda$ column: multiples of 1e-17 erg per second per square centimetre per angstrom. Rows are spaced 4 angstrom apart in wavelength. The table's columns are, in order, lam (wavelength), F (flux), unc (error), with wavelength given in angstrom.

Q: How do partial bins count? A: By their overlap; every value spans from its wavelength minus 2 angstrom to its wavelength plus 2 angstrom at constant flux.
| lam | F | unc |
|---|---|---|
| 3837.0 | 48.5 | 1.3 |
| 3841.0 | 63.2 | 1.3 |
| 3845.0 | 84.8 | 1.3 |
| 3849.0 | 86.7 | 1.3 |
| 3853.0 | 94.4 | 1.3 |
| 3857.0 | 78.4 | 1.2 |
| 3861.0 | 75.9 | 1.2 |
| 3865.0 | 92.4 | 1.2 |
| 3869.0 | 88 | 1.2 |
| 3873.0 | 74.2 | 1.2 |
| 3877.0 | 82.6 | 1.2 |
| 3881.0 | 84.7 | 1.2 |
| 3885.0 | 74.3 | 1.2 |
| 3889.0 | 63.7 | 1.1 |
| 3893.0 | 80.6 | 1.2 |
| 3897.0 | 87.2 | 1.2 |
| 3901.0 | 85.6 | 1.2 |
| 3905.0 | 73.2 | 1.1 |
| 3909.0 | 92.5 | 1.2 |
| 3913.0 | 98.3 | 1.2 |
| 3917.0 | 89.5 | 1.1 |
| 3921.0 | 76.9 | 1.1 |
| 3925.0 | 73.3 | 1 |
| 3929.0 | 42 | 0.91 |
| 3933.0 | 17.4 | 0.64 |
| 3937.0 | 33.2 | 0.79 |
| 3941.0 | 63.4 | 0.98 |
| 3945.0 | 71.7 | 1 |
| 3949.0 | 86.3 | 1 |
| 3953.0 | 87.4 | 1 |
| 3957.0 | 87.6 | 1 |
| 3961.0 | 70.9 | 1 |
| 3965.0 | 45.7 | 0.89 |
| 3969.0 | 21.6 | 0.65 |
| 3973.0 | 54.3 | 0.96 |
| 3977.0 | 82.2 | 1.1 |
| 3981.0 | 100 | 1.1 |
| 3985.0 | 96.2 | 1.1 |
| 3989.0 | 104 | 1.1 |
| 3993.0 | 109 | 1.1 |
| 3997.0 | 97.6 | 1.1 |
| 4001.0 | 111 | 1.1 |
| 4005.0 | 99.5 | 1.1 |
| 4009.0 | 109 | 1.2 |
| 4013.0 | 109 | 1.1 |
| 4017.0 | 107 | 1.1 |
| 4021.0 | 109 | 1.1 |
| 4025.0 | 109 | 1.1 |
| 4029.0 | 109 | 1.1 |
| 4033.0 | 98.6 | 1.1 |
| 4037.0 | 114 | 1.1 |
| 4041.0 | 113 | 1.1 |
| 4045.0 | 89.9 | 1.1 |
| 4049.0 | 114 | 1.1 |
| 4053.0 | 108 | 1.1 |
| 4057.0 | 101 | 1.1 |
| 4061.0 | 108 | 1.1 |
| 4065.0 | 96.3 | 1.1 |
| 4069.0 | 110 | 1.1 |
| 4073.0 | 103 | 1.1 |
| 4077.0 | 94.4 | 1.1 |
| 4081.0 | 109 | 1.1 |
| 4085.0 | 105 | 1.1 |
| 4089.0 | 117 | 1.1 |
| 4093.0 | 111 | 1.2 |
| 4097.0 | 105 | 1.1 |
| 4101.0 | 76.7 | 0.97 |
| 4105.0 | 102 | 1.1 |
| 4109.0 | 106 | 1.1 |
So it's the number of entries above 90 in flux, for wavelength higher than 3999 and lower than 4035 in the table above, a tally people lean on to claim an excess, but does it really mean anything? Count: 9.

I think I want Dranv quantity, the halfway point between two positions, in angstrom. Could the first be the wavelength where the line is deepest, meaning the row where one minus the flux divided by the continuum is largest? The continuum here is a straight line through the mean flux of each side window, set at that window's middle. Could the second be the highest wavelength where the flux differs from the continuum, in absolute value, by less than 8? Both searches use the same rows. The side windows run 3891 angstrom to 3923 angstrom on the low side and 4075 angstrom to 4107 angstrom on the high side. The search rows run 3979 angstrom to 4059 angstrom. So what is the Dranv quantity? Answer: 4051 angstrom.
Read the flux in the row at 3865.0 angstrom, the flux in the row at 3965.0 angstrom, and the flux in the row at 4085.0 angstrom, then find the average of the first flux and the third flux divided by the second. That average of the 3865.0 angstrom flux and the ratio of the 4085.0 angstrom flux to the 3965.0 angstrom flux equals 47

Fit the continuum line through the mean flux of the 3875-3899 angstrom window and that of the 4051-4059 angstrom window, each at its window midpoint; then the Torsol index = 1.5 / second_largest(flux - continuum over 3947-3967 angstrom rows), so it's -0.77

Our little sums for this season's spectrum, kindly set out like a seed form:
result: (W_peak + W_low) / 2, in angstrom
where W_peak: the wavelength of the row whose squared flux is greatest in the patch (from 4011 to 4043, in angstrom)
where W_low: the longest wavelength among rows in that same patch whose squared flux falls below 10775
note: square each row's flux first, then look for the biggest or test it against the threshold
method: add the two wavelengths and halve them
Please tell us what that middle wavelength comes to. 4035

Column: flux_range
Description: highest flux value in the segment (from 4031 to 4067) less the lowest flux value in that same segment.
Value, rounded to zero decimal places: 24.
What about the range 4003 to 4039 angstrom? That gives 15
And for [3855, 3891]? 29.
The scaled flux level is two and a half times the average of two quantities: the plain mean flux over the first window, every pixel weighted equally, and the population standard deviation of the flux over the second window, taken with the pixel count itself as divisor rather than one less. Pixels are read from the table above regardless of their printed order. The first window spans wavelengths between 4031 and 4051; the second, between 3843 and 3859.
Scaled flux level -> 140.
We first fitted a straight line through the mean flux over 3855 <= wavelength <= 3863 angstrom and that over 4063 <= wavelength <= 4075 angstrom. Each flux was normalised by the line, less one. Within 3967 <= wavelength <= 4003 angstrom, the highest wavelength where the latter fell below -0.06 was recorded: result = 3977.0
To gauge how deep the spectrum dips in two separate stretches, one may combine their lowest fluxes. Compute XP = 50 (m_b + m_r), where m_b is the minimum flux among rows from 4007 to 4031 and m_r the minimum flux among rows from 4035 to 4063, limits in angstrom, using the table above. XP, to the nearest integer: 9845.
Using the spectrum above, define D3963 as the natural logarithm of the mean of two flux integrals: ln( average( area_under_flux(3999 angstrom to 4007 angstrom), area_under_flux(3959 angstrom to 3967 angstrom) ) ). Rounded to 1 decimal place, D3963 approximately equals 6.5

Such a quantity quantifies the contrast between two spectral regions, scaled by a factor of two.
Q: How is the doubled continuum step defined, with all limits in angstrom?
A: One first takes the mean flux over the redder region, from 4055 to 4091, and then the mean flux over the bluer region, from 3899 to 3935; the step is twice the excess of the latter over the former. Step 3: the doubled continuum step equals -66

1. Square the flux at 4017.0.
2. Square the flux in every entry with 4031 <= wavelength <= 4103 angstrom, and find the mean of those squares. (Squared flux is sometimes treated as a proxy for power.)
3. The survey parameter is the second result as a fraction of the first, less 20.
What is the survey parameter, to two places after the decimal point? -19.04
